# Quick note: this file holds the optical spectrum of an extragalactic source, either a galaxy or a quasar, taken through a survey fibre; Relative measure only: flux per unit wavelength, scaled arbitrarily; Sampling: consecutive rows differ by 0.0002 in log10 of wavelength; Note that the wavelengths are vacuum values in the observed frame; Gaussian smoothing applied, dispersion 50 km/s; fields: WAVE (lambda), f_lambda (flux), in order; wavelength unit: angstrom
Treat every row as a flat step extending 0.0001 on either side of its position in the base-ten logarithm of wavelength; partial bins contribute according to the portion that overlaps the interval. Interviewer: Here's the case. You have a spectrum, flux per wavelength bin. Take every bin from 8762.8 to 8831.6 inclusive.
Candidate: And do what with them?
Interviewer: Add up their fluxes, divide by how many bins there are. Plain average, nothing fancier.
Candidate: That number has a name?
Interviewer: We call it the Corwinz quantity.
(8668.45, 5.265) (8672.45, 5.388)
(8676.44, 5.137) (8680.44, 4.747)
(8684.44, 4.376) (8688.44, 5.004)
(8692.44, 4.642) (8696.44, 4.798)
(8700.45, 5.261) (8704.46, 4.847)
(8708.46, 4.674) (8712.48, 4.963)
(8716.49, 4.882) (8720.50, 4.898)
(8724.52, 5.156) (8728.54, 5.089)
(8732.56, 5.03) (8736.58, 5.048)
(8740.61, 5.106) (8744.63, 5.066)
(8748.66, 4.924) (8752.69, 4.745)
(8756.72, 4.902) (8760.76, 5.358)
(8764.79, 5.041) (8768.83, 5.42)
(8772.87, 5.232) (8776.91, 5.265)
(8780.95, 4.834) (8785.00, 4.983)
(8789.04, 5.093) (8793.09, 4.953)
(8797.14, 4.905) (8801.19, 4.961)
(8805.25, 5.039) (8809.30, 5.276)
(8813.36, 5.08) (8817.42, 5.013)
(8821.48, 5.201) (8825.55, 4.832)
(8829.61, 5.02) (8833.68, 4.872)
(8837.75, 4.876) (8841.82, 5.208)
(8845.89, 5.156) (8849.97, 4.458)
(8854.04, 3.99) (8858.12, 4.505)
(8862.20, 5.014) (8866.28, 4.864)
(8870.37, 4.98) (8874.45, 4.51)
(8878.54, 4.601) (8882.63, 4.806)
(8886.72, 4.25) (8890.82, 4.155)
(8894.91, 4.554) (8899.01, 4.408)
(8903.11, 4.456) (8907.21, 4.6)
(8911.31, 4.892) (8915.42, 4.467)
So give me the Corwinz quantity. 5.07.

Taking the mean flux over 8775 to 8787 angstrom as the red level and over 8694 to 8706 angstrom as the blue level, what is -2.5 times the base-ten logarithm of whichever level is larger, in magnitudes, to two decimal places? -1.75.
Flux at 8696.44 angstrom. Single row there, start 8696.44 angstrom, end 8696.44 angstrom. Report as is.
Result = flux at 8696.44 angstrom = 4.798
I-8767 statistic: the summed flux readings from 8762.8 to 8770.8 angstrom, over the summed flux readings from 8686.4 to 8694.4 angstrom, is 1.08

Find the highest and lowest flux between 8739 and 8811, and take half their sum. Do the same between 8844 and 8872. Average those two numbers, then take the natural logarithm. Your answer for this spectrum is 1.574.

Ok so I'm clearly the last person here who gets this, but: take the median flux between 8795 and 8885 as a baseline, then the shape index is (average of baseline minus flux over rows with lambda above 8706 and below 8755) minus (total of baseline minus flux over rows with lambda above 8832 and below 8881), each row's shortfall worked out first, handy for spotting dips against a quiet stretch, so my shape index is -2.2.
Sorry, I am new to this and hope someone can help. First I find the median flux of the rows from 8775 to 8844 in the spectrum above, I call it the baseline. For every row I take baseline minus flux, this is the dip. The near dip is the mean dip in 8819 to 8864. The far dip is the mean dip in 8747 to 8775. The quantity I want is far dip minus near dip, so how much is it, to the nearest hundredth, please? -0.26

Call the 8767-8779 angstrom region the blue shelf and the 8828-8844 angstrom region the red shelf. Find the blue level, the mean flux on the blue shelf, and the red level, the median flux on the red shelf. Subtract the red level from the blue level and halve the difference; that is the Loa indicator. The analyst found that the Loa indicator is 0.18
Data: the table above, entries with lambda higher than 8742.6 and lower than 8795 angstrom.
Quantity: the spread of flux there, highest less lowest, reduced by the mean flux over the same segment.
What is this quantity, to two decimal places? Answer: -4.39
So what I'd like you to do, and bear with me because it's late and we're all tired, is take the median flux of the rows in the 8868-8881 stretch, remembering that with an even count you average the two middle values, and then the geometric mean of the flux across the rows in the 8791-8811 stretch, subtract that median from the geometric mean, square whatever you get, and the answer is 0.18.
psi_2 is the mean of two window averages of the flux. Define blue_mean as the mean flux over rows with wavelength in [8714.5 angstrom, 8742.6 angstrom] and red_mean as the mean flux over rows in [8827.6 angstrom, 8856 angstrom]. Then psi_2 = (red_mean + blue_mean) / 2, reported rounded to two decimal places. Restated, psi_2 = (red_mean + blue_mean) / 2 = 4.91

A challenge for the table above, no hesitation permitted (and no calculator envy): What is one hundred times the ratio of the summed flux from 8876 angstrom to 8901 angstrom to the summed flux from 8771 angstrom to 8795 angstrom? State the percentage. 88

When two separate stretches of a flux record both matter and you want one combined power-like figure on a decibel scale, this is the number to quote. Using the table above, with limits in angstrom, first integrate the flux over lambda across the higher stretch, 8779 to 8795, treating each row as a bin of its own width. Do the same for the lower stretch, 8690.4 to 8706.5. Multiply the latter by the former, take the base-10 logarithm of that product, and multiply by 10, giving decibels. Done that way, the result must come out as 38.0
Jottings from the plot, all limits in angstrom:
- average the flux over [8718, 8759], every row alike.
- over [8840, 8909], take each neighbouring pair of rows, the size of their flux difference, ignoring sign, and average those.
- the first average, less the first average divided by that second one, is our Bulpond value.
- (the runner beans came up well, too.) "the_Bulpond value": -12.2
